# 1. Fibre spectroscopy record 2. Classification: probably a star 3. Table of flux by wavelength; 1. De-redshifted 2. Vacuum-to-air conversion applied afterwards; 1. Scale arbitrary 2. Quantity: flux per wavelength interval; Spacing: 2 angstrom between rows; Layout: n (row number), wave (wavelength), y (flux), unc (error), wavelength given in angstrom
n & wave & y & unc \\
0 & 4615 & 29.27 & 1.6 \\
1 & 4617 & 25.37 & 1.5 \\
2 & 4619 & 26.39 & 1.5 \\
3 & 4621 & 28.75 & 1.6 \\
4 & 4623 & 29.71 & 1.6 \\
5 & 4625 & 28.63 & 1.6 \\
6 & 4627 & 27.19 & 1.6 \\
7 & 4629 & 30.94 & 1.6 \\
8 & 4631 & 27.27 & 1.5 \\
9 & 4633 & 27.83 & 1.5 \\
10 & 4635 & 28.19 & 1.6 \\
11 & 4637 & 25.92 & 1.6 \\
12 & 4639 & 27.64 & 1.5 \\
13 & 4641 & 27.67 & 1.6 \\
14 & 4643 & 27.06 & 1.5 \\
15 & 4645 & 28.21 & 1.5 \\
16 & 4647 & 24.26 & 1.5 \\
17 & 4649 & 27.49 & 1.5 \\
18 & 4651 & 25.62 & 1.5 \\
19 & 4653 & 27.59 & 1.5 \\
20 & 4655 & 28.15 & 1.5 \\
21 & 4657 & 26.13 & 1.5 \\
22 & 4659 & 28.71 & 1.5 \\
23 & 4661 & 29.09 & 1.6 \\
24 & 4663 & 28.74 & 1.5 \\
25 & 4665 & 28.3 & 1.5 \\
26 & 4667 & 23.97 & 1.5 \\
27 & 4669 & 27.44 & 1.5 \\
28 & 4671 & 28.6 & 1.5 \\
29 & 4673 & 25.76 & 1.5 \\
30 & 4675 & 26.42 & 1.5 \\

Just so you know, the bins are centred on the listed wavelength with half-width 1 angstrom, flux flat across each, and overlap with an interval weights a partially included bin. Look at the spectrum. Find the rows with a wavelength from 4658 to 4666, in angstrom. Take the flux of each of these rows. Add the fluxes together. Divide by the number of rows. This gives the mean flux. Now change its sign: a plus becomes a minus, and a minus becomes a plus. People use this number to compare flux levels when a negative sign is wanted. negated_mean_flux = -28.7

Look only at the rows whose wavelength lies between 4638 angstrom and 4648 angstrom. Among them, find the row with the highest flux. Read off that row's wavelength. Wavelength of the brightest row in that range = 4645 angstrom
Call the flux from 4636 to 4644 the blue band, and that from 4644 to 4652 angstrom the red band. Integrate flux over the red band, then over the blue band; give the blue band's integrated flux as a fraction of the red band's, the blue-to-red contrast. 1.03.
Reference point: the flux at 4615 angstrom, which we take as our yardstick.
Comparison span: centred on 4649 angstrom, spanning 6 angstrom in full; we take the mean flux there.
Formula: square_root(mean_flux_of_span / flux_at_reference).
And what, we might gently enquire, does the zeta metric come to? 0.94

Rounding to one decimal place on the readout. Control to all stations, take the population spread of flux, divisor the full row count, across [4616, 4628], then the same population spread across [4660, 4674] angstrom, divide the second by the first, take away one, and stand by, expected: 0.2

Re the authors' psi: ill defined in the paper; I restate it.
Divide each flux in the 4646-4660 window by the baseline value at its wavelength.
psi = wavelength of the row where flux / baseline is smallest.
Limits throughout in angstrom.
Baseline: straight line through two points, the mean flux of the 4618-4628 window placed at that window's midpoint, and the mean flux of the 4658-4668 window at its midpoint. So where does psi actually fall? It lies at 4647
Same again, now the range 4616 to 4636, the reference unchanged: 4617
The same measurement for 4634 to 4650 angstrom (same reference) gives 4647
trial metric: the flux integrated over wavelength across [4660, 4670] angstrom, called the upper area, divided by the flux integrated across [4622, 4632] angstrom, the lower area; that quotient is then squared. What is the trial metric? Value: 0.92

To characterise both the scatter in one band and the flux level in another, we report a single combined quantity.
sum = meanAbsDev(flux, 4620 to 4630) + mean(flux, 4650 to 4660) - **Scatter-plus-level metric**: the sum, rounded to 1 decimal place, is 28.3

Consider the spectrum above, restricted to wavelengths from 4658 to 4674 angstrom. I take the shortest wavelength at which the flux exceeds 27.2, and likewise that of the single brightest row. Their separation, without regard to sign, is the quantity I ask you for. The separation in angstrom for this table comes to 2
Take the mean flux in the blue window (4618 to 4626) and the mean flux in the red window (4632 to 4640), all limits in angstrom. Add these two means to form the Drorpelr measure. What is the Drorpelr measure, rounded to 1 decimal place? 55.8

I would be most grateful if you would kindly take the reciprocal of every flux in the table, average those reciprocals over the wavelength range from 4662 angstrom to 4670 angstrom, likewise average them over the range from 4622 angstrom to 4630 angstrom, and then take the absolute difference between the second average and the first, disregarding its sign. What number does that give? 0.0027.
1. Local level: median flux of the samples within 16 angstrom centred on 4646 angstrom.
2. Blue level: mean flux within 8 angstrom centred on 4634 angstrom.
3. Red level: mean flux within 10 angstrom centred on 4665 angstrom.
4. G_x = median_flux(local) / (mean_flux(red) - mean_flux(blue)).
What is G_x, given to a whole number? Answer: 134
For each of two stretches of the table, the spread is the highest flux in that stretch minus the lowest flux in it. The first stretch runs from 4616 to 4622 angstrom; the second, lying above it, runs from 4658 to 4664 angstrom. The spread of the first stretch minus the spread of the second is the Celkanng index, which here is 3.0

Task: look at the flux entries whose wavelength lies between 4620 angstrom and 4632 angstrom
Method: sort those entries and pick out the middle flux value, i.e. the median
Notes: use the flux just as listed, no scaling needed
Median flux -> 28.7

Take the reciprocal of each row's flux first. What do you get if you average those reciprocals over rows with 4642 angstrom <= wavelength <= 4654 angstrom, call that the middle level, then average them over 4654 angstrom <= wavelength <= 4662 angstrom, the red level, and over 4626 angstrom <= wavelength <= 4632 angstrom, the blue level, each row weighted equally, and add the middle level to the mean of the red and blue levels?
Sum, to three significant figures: 0.0730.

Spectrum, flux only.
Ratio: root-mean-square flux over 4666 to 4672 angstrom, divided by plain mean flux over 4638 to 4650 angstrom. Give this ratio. 0.99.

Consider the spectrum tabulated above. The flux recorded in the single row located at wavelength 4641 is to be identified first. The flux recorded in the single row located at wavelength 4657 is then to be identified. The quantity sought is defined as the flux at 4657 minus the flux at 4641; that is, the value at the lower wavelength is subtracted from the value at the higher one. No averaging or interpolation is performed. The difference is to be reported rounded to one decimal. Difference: -1.5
